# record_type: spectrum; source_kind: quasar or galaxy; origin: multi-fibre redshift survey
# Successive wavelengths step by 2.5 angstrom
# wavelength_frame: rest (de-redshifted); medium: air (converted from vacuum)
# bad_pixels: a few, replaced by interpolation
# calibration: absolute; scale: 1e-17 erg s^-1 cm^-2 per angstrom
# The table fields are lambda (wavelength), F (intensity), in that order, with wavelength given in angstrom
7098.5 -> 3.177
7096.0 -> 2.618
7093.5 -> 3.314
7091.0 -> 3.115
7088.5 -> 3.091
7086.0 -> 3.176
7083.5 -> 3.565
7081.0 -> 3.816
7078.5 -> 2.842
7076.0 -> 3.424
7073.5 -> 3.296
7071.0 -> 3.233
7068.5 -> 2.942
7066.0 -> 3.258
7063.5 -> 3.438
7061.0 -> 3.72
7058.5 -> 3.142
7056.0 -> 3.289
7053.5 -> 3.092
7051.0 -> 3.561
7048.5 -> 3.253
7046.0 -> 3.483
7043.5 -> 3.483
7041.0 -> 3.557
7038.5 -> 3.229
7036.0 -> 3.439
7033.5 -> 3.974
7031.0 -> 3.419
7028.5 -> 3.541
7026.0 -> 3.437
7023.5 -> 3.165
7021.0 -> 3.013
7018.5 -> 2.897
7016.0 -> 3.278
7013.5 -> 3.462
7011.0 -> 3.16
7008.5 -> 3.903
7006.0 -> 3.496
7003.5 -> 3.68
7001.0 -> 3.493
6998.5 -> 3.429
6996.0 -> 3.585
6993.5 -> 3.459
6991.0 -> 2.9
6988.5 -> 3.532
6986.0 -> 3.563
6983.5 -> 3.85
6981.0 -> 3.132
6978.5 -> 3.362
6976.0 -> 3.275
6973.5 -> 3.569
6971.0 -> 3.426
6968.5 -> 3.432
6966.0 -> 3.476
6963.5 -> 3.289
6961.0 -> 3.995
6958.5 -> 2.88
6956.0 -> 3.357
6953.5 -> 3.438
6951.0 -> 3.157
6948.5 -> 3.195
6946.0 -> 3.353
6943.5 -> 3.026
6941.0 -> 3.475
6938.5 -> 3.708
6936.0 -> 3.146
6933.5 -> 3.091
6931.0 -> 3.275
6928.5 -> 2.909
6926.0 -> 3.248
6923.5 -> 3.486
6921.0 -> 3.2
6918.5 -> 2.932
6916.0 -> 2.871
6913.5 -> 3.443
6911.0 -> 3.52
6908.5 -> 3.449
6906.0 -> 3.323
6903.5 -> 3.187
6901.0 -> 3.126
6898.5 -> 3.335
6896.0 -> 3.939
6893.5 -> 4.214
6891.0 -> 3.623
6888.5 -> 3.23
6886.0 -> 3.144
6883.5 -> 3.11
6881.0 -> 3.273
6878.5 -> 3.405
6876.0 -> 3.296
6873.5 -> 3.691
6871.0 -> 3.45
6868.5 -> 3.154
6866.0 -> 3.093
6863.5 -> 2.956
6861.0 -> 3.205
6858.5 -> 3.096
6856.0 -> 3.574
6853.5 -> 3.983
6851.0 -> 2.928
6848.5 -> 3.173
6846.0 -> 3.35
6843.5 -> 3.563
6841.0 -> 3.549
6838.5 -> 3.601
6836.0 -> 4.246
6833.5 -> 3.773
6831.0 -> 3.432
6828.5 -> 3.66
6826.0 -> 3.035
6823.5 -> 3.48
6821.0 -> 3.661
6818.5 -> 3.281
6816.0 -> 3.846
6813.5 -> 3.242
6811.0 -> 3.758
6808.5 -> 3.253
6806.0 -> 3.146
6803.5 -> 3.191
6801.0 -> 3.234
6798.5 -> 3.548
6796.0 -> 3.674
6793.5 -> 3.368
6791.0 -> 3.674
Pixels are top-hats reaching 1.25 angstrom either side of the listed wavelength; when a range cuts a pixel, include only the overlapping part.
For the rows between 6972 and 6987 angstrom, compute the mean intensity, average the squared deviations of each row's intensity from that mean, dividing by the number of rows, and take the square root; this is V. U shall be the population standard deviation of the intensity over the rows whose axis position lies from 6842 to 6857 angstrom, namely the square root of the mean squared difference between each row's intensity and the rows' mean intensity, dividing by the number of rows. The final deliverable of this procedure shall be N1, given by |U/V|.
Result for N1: 1.4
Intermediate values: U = 0.33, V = 0.23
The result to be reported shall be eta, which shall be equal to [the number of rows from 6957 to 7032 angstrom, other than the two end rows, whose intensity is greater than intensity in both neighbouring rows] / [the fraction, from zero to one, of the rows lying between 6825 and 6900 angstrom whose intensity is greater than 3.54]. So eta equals 25.0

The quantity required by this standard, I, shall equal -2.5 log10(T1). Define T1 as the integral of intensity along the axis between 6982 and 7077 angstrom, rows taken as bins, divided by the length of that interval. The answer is -1.33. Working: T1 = 3.40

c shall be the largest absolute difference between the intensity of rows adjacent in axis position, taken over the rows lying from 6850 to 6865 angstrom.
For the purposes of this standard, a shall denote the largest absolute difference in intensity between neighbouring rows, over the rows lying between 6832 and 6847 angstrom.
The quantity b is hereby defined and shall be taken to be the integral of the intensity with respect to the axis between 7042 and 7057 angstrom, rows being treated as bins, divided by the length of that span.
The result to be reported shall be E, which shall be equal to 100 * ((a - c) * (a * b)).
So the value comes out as -89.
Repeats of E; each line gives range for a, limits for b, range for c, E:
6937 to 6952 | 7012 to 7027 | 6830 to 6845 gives -28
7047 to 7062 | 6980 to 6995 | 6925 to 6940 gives 3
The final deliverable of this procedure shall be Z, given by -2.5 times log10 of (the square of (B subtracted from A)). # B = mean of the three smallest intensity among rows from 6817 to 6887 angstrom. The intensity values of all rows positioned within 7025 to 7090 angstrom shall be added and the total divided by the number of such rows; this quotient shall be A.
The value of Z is 2.0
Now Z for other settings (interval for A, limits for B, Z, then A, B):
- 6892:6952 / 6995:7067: 2.5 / 3.32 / 3.00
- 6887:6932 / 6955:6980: 3.5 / 3.35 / 3.15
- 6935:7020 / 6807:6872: 1.9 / 3.39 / 2.97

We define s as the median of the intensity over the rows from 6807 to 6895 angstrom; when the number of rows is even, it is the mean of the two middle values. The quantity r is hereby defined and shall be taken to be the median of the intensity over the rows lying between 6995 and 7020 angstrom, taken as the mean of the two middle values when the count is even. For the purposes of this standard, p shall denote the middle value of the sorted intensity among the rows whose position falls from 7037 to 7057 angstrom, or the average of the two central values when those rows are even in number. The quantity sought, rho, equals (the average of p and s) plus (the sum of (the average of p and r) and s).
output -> 10.2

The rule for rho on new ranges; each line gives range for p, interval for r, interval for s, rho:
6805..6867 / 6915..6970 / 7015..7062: 10.2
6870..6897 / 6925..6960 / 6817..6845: 10.4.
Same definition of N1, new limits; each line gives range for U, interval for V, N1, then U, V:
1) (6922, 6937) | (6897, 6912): 1.3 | 0.18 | 0.14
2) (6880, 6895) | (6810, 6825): 1.7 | 0.39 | 0.23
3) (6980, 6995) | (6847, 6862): 0.9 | 0.31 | 0.35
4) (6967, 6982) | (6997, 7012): 0.6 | 0.14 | 0.23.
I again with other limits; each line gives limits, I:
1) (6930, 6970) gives -1.31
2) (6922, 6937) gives -1.26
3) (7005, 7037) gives -1.33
